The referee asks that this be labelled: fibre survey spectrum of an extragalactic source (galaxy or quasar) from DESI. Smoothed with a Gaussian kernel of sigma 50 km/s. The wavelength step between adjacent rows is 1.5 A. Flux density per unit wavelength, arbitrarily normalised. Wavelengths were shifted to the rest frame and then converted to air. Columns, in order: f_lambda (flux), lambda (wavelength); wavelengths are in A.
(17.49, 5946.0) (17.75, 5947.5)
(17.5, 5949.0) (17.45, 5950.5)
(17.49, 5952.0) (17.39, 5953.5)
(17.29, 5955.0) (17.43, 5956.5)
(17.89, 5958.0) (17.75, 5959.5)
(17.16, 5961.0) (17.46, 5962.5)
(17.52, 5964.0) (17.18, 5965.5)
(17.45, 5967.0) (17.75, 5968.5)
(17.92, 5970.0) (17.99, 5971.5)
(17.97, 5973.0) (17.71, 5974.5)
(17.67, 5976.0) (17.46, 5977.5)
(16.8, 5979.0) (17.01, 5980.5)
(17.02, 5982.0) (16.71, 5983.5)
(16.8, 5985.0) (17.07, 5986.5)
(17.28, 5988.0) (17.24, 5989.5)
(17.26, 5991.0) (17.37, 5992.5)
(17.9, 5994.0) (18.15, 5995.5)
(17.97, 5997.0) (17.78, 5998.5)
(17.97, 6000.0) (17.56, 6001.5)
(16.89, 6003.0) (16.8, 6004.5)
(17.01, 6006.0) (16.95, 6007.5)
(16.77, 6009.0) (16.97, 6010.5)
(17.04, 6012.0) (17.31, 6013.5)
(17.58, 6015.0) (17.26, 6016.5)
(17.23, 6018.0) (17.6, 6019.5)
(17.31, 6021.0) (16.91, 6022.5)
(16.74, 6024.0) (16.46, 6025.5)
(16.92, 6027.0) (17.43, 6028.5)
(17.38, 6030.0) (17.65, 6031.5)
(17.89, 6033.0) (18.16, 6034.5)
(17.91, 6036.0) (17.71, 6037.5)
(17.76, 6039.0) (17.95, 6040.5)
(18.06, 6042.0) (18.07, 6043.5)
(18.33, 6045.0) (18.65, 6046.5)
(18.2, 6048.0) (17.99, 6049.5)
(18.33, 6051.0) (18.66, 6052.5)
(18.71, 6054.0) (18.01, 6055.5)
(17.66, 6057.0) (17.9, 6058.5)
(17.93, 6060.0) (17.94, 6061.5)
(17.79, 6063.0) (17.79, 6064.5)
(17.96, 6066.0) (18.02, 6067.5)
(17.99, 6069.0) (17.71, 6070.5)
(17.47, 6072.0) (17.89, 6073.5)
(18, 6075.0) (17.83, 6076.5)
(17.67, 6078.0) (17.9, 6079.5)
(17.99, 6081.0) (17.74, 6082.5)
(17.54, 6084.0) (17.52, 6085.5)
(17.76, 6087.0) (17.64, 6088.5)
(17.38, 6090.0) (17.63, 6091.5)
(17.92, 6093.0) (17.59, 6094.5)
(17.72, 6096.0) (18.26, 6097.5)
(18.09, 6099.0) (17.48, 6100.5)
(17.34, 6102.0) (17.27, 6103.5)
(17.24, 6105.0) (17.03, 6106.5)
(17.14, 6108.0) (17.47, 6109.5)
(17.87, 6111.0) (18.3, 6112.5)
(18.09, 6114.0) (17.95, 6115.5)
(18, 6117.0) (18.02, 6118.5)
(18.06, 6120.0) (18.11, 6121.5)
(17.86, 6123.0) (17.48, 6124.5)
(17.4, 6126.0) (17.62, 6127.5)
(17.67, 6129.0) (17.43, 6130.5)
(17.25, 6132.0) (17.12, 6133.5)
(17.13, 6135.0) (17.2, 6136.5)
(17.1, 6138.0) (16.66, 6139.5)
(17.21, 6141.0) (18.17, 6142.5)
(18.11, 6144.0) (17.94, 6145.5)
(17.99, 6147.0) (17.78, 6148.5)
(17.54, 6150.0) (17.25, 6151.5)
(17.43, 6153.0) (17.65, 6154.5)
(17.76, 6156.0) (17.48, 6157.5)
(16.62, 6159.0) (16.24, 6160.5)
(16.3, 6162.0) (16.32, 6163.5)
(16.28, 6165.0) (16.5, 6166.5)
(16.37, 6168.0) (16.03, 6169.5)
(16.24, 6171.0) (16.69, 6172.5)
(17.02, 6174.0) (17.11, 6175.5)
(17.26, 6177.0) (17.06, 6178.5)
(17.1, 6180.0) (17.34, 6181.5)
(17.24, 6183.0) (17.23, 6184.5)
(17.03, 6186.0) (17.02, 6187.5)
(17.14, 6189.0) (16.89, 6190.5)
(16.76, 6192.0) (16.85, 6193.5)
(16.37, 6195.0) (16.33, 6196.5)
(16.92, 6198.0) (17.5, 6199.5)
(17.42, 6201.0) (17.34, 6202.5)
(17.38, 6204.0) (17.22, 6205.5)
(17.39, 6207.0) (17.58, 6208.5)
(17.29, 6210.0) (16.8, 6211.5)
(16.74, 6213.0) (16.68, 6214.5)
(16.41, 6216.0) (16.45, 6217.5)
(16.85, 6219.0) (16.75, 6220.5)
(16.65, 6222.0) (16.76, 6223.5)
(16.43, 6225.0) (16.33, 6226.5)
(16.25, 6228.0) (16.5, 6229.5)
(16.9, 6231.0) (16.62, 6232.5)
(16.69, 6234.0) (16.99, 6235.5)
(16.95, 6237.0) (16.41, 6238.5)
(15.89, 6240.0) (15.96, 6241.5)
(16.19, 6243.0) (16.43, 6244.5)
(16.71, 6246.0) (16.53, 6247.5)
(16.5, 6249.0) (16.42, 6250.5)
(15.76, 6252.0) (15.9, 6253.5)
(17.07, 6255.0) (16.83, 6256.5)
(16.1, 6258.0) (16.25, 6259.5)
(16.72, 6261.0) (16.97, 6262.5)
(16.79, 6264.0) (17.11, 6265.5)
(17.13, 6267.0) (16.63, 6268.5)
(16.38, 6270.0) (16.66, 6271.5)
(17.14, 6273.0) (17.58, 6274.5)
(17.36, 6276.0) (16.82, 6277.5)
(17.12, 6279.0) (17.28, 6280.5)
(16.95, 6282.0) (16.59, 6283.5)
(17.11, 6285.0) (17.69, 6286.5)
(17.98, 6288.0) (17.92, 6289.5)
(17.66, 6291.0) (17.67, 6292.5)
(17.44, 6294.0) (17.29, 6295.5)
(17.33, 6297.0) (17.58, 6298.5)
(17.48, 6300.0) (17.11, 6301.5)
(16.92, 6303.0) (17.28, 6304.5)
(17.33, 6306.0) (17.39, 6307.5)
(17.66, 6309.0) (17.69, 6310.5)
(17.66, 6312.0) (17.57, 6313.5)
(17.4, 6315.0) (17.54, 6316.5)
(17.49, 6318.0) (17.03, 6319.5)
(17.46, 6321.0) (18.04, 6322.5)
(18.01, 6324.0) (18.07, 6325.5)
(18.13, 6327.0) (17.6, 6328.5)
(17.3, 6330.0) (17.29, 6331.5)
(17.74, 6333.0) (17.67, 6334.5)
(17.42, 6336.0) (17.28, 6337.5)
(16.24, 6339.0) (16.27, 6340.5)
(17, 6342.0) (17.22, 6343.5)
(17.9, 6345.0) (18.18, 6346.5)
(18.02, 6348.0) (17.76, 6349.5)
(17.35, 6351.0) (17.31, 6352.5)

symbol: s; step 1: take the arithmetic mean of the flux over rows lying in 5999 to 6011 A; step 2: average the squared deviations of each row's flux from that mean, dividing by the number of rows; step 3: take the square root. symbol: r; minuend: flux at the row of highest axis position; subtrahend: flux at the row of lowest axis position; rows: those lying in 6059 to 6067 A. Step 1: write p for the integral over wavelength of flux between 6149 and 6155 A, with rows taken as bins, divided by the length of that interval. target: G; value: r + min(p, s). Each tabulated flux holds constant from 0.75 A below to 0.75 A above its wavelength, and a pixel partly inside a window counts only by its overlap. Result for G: 0.4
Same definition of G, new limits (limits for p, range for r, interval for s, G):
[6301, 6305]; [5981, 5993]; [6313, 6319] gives 0.4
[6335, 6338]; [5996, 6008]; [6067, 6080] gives -0.8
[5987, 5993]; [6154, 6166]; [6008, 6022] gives -1.1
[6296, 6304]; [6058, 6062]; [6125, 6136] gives 0.2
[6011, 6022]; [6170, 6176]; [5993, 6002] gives 1.1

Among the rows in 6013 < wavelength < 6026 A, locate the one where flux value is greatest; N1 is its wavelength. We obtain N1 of 6019.5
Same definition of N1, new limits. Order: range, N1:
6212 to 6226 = 6219.0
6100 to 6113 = 6112.5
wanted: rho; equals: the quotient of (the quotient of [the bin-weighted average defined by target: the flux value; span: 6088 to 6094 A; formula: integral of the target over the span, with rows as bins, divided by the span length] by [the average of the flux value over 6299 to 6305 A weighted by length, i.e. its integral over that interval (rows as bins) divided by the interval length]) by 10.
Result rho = 0.103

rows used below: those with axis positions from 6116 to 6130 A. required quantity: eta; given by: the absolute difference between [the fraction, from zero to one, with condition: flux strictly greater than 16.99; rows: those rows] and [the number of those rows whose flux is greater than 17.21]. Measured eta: 8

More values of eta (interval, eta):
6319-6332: 7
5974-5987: 2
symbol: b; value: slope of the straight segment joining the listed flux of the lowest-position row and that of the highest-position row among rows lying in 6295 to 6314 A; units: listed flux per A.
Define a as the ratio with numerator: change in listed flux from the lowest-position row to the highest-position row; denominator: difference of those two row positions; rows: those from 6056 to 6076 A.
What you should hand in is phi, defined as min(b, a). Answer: 0.016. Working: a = 0.02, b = 0.02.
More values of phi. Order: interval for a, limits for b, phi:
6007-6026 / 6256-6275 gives -0.027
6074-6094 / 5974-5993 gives -0.019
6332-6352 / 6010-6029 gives -0.022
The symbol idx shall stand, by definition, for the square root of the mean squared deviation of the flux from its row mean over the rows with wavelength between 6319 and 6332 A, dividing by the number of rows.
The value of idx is 0.39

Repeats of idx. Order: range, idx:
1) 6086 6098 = 0.24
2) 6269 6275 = 0.46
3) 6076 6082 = 0.12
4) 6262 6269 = 0.19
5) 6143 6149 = 0.12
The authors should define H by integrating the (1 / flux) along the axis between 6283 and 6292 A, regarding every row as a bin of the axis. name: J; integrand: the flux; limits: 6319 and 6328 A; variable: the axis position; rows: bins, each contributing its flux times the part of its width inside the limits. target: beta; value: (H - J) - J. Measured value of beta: -320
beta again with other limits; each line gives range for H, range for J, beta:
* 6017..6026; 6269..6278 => -305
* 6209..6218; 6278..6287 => -307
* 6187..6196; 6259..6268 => -303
